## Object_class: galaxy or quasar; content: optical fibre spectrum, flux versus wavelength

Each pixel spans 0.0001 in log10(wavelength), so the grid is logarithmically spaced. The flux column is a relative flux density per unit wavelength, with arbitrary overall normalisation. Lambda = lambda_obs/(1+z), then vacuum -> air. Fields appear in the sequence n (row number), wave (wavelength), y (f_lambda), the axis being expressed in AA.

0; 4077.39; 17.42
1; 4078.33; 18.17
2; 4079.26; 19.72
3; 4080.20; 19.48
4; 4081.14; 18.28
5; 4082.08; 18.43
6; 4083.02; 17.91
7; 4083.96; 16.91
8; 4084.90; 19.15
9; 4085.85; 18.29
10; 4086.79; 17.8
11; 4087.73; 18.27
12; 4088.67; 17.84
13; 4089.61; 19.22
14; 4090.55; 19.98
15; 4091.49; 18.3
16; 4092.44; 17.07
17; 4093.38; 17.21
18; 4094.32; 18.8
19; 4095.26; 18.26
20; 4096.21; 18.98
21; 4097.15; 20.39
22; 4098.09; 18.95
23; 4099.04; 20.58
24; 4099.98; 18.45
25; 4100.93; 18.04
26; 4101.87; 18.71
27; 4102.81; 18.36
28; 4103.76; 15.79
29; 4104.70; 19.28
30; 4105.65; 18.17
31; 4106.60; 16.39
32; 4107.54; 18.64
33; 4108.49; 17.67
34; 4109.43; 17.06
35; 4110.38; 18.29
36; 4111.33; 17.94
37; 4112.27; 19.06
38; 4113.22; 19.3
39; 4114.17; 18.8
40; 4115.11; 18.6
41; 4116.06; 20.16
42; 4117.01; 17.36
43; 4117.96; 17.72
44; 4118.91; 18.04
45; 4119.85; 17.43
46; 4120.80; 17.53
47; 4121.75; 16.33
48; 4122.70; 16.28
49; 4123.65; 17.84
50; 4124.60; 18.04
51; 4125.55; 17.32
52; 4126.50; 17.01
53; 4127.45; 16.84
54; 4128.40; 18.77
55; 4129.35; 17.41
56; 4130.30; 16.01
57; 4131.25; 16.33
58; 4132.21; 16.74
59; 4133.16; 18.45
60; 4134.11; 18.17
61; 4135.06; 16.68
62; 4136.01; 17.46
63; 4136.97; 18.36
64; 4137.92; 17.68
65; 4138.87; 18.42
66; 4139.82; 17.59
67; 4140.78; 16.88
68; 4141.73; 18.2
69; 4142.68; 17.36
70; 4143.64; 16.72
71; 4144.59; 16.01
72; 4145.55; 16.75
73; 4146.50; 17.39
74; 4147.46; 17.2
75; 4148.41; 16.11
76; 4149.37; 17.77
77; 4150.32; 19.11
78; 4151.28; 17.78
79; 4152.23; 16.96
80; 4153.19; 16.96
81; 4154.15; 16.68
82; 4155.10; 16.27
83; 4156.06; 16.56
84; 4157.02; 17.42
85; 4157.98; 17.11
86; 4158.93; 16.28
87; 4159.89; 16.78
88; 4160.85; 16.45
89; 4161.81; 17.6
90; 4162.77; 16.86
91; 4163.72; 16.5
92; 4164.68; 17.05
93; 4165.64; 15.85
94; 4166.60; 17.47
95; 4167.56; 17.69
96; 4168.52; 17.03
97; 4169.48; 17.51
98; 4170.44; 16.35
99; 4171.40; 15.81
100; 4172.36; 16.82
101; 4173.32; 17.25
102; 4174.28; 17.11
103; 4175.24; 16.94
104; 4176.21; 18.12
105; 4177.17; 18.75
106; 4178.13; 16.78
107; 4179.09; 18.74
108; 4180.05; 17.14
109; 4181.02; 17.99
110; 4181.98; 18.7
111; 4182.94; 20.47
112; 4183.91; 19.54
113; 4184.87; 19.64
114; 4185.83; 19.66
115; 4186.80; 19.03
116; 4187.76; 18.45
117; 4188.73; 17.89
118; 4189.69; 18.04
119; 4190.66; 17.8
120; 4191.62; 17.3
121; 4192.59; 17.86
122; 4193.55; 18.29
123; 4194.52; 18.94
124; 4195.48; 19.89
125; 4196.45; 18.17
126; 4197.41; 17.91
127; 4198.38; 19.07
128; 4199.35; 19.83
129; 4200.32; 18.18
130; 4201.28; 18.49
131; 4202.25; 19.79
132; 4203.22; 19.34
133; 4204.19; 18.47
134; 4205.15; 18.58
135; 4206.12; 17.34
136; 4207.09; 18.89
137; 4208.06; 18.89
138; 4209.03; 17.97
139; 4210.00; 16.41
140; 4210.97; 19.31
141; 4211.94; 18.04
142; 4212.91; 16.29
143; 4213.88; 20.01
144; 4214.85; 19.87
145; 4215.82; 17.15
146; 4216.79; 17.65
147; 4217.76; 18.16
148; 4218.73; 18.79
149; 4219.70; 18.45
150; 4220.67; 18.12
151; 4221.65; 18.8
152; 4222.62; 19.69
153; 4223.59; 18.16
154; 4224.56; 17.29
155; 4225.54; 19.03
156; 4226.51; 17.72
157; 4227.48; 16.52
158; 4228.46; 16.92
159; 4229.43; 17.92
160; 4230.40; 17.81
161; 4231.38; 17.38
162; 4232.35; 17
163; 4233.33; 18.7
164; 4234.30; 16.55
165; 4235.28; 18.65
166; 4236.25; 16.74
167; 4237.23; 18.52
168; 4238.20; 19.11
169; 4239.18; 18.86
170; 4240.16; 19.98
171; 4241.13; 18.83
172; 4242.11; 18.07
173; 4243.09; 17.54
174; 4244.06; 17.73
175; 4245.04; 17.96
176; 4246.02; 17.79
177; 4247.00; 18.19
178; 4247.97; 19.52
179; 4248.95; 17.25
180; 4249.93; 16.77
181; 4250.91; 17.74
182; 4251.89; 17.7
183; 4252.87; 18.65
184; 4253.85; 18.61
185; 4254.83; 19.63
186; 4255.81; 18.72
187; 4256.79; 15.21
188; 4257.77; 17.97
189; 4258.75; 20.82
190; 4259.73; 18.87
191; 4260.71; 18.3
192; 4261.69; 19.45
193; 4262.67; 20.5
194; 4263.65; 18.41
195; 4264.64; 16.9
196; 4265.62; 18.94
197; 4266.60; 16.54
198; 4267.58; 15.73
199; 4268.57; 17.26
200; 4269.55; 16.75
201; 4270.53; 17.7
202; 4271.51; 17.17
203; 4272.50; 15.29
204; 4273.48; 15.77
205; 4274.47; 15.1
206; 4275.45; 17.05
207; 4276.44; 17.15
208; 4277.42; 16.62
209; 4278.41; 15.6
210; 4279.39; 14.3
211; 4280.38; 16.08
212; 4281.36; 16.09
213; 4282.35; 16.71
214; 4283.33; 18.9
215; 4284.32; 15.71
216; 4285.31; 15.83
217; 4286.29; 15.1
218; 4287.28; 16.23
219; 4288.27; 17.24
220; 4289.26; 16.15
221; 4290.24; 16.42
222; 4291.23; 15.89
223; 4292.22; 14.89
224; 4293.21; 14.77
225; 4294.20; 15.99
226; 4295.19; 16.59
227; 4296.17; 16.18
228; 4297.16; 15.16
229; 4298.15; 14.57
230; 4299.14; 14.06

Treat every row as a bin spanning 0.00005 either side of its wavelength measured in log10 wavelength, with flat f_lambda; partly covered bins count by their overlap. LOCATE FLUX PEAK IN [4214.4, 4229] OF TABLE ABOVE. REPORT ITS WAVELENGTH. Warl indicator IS 4214.85 AA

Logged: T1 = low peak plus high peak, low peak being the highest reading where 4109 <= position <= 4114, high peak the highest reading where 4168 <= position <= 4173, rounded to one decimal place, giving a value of 36.8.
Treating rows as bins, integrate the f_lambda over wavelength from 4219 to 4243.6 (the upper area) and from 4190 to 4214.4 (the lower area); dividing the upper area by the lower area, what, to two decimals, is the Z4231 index 0.99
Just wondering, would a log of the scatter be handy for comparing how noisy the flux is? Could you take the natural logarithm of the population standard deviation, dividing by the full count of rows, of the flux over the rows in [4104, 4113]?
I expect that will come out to -0.1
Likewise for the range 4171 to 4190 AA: 0.2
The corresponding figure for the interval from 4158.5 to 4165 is -0.9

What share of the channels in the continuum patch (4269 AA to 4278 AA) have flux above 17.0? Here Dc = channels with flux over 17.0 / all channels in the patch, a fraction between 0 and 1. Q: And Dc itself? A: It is 0.44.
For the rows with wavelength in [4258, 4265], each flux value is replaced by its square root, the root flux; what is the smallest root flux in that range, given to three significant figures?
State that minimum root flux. 4.11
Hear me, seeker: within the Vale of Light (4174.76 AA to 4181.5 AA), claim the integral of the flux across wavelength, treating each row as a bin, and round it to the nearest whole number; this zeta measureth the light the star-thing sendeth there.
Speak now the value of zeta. 120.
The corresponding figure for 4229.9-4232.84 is 51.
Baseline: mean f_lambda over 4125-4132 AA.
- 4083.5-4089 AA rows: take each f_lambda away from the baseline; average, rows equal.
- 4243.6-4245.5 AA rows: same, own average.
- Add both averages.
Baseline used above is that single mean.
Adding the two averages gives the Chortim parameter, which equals -1.7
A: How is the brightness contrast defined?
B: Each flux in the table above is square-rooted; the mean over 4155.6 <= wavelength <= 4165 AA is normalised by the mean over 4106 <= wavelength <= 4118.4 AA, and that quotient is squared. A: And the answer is 0.93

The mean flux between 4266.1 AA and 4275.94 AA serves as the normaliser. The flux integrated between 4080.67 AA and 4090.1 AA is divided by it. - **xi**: 10.4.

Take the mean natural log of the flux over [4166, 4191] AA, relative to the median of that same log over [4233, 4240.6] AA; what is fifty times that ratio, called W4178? 49.3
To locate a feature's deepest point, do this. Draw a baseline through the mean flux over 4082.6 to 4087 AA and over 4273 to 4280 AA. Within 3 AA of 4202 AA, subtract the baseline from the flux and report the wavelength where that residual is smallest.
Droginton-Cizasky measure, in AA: 4200.32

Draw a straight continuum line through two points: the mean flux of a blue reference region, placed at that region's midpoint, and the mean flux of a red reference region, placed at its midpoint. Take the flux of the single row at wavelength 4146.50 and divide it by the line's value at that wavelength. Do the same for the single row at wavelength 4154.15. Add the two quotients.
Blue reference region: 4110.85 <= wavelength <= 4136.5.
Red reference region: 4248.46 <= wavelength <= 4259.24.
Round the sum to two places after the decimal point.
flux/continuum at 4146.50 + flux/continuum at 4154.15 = 1.92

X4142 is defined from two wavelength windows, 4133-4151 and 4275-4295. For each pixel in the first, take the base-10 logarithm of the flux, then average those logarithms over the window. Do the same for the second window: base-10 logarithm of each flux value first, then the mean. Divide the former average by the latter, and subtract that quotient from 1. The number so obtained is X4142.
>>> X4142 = -0.029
